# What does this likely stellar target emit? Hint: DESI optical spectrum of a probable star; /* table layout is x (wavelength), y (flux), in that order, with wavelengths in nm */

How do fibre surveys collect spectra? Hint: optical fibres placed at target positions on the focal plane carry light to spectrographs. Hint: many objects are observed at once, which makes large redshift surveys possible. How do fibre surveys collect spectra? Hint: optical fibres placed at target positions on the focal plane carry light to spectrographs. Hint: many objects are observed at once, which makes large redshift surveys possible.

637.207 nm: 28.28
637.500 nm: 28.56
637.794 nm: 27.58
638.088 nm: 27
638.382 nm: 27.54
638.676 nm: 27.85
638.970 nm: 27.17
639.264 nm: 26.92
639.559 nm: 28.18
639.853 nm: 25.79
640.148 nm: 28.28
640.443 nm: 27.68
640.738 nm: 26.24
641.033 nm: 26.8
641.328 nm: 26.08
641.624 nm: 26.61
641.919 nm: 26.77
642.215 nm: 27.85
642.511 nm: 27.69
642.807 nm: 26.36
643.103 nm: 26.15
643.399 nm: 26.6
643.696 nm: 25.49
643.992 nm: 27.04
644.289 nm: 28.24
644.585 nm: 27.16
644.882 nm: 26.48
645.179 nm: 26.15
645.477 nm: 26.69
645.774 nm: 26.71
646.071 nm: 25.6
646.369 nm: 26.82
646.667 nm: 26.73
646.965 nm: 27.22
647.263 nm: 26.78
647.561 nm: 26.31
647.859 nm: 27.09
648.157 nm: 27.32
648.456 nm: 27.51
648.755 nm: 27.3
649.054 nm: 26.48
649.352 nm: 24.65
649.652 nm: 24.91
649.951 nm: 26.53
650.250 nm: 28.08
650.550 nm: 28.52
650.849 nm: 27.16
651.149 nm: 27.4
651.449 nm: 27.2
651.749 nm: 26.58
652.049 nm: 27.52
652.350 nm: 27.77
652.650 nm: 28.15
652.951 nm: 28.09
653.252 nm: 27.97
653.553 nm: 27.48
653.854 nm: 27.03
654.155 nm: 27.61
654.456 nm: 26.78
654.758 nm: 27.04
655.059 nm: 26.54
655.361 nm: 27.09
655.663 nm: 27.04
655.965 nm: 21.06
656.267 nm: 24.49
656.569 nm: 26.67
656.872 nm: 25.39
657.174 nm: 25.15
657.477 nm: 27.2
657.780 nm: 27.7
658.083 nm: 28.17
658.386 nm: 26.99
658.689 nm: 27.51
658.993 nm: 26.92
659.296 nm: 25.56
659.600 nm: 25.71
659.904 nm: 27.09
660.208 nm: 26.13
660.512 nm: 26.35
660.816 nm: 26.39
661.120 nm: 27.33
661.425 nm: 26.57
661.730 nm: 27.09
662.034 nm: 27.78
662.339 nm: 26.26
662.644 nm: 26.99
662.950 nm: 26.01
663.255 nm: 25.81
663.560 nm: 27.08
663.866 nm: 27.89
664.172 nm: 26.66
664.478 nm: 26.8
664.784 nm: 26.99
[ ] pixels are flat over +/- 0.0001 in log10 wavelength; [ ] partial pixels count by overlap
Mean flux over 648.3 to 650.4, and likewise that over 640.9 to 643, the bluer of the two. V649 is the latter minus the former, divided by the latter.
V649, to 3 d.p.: 0.014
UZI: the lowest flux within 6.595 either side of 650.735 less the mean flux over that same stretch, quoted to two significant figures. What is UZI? -5.7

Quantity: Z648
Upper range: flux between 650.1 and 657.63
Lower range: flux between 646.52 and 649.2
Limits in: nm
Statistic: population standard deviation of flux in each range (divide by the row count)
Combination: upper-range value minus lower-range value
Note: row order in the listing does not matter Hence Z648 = 1.1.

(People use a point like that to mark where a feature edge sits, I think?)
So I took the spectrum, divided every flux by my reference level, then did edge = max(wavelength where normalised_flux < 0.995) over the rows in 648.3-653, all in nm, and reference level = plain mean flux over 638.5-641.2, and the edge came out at 651.749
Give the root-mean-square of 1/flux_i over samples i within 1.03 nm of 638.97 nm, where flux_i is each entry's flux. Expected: 0.0368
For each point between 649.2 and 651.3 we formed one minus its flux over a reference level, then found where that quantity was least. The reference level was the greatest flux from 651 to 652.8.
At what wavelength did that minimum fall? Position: 650.550 nm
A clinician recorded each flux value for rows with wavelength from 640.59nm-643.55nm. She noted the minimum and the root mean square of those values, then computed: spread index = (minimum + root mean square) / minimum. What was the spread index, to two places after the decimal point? 2.02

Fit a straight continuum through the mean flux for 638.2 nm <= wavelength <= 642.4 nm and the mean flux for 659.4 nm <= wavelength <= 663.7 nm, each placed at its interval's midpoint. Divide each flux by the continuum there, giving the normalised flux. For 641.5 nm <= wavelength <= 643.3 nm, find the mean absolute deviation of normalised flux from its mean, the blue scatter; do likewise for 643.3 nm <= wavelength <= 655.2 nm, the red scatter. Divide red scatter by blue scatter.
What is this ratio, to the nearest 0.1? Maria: 1.2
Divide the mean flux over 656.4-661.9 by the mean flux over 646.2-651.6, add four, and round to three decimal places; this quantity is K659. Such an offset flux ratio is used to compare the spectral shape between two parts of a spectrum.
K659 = 4.992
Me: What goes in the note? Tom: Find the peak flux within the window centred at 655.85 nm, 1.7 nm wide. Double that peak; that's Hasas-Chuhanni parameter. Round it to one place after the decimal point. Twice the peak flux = 54.2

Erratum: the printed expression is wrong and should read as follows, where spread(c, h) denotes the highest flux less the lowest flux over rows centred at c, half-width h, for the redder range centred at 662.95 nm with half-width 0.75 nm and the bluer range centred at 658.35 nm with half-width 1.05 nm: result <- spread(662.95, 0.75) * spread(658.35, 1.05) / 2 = 1.7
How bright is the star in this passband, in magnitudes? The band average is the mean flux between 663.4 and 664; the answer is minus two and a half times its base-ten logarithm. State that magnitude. -3.60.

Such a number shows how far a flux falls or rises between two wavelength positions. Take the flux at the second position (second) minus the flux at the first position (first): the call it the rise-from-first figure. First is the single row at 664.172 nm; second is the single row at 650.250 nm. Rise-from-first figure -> 1.4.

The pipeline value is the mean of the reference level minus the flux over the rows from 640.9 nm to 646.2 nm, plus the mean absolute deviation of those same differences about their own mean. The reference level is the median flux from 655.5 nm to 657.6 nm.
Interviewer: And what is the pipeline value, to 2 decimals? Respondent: -0.78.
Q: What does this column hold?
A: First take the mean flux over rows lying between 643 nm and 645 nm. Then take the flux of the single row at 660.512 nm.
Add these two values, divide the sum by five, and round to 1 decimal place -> 10.6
